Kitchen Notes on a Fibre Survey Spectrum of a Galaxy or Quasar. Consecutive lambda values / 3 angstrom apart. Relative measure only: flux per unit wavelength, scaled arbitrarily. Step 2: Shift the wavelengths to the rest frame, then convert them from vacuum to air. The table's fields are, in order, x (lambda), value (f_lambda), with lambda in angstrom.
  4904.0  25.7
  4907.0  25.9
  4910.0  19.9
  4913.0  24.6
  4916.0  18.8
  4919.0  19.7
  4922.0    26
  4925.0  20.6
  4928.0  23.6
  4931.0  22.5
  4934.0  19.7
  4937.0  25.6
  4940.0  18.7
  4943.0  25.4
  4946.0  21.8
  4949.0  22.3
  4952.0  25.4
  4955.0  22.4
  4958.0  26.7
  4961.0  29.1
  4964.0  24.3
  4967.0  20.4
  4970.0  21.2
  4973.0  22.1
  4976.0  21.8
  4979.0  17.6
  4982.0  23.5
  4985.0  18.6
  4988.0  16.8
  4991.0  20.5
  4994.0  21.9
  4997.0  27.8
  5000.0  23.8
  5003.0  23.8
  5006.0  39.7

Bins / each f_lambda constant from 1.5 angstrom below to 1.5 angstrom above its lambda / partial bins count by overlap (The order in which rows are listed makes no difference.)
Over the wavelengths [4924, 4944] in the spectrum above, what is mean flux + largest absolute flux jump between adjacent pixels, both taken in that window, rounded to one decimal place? 29.2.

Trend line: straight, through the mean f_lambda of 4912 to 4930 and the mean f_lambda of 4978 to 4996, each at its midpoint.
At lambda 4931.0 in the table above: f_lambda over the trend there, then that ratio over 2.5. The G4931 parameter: 0.412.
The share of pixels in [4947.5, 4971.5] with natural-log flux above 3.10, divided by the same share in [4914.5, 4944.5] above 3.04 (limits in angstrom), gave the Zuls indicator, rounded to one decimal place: 1.5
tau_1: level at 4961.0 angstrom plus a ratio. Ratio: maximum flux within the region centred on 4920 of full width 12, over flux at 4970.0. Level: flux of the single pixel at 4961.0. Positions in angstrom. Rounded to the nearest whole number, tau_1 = 30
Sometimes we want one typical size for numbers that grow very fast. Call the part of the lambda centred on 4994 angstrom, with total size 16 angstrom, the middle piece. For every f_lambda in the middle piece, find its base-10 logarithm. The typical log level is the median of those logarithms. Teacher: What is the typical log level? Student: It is 1.34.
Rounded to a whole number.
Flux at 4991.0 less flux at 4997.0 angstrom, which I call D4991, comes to -7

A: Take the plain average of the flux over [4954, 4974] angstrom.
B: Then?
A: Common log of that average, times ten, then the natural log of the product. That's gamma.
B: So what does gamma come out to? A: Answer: 2.62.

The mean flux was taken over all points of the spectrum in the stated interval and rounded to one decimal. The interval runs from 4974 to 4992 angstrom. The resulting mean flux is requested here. 19.8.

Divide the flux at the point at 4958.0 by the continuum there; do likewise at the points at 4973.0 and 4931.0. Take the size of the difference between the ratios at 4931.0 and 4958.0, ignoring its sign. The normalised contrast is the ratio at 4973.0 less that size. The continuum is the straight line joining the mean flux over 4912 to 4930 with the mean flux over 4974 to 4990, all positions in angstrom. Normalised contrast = 0.84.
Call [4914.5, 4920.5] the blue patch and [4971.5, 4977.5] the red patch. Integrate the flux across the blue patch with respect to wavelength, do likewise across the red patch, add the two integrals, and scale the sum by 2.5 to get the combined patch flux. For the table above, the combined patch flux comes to 618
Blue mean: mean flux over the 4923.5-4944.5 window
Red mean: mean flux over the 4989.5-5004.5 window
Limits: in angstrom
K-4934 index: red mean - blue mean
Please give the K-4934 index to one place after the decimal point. 1.3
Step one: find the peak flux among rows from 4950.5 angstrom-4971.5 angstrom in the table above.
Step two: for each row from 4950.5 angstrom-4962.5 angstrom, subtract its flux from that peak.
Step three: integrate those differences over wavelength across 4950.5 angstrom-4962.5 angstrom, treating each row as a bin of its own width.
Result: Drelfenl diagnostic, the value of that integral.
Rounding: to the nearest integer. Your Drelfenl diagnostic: 38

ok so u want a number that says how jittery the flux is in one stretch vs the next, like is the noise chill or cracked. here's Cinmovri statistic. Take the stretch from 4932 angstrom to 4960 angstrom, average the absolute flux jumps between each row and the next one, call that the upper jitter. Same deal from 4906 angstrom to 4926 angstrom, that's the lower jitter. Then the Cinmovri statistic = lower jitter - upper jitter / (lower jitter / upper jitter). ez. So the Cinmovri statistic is 1.1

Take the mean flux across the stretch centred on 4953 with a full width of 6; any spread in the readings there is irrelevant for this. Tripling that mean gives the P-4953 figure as 72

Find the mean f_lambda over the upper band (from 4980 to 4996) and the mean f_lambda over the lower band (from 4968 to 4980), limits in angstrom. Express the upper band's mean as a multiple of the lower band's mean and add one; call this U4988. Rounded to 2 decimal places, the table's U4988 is 1.98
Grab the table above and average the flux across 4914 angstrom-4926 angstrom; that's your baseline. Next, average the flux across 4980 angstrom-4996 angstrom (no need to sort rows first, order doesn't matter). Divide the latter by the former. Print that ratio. 0.95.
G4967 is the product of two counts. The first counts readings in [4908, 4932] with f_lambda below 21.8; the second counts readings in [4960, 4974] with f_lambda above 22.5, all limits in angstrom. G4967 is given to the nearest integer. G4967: 8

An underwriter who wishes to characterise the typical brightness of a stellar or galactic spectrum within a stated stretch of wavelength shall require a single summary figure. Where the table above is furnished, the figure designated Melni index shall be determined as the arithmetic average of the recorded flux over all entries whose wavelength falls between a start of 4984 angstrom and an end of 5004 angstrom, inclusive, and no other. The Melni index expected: 21.9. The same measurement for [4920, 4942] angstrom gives 22.4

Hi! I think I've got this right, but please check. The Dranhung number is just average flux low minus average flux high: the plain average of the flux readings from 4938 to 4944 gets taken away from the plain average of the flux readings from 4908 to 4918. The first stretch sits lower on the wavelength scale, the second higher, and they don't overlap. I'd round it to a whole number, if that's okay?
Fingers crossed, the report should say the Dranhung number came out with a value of -1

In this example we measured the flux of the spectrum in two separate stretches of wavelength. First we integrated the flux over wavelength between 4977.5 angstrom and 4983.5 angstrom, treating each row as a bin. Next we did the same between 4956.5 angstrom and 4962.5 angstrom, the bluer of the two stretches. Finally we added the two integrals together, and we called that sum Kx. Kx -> 291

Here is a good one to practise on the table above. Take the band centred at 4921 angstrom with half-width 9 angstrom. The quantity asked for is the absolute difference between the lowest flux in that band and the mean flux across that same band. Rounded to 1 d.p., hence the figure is 3.4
